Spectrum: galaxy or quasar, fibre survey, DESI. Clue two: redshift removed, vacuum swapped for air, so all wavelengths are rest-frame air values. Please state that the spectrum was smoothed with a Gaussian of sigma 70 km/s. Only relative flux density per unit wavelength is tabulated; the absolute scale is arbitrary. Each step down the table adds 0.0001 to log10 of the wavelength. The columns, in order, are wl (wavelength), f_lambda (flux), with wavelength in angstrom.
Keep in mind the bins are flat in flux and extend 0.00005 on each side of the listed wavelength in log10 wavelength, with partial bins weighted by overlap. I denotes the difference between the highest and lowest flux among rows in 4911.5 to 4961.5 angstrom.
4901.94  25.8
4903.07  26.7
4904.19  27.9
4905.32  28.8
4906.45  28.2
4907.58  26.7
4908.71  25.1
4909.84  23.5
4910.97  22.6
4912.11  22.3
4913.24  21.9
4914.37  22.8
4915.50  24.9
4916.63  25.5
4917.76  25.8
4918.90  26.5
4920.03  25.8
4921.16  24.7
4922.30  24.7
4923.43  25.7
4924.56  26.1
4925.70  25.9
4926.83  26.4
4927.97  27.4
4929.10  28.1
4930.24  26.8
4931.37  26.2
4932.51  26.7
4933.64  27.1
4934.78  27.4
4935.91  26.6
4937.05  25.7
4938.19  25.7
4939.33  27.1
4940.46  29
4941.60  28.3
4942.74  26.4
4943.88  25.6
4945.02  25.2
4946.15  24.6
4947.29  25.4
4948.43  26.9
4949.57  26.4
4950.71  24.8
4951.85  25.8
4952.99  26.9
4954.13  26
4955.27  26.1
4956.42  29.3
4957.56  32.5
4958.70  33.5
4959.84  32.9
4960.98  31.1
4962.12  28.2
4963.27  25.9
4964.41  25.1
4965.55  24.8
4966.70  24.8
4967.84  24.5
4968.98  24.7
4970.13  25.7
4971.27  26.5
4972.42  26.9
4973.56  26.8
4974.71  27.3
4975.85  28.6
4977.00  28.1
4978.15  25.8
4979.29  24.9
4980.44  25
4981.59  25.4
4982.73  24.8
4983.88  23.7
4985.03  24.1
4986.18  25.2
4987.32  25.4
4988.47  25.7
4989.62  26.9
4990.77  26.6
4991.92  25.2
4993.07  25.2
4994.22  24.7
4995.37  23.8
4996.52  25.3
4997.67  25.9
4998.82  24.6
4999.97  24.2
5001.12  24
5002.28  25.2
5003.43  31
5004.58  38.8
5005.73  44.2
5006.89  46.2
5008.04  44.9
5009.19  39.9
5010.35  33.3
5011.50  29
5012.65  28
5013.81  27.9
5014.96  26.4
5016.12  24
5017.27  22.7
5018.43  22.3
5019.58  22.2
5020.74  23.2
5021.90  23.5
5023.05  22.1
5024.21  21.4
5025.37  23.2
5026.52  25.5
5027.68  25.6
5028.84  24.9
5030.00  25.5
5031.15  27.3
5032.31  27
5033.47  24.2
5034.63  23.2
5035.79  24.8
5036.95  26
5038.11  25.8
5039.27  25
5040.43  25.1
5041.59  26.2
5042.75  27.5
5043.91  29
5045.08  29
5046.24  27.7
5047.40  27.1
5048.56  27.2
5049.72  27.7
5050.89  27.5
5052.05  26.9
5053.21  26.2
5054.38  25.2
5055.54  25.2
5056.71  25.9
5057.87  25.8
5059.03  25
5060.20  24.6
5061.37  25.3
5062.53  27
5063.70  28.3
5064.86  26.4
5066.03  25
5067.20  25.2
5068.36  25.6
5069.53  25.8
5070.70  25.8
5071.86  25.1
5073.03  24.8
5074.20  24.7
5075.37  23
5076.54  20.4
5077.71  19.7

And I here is 12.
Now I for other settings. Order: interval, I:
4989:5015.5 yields 22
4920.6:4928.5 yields 3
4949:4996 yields 10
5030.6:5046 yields 6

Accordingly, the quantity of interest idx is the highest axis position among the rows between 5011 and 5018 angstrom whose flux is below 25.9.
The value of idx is 5017.27 angstrom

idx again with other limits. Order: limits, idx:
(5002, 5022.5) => 5021.90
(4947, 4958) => 4951.85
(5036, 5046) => 5040.43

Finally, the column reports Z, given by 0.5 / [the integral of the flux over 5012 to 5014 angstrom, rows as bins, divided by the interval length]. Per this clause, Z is 0.0179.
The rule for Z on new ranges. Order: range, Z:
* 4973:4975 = 0.0186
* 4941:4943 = 0.0182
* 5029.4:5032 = 0.0189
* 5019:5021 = 0.0221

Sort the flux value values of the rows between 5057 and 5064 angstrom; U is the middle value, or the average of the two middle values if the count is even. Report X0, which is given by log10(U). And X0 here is 1.41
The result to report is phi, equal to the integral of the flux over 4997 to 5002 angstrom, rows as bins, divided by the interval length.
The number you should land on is 24.7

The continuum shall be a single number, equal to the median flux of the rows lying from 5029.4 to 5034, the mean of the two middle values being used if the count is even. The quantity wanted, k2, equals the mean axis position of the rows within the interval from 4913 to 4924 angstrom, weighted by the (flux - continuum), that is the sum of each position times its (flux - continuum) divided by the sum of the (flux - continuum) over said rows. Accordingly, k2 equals 4916.4 angstrom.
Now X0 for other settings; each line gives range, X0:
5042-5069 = 1.42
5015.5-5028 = 1.37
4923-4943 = 1.43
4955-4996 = 1.41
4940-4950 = 1.42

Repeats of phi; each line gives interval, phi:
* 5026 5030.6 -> 25.4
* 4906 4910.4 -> 25.8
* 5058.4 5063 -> 25.4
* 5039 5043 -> 25.9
